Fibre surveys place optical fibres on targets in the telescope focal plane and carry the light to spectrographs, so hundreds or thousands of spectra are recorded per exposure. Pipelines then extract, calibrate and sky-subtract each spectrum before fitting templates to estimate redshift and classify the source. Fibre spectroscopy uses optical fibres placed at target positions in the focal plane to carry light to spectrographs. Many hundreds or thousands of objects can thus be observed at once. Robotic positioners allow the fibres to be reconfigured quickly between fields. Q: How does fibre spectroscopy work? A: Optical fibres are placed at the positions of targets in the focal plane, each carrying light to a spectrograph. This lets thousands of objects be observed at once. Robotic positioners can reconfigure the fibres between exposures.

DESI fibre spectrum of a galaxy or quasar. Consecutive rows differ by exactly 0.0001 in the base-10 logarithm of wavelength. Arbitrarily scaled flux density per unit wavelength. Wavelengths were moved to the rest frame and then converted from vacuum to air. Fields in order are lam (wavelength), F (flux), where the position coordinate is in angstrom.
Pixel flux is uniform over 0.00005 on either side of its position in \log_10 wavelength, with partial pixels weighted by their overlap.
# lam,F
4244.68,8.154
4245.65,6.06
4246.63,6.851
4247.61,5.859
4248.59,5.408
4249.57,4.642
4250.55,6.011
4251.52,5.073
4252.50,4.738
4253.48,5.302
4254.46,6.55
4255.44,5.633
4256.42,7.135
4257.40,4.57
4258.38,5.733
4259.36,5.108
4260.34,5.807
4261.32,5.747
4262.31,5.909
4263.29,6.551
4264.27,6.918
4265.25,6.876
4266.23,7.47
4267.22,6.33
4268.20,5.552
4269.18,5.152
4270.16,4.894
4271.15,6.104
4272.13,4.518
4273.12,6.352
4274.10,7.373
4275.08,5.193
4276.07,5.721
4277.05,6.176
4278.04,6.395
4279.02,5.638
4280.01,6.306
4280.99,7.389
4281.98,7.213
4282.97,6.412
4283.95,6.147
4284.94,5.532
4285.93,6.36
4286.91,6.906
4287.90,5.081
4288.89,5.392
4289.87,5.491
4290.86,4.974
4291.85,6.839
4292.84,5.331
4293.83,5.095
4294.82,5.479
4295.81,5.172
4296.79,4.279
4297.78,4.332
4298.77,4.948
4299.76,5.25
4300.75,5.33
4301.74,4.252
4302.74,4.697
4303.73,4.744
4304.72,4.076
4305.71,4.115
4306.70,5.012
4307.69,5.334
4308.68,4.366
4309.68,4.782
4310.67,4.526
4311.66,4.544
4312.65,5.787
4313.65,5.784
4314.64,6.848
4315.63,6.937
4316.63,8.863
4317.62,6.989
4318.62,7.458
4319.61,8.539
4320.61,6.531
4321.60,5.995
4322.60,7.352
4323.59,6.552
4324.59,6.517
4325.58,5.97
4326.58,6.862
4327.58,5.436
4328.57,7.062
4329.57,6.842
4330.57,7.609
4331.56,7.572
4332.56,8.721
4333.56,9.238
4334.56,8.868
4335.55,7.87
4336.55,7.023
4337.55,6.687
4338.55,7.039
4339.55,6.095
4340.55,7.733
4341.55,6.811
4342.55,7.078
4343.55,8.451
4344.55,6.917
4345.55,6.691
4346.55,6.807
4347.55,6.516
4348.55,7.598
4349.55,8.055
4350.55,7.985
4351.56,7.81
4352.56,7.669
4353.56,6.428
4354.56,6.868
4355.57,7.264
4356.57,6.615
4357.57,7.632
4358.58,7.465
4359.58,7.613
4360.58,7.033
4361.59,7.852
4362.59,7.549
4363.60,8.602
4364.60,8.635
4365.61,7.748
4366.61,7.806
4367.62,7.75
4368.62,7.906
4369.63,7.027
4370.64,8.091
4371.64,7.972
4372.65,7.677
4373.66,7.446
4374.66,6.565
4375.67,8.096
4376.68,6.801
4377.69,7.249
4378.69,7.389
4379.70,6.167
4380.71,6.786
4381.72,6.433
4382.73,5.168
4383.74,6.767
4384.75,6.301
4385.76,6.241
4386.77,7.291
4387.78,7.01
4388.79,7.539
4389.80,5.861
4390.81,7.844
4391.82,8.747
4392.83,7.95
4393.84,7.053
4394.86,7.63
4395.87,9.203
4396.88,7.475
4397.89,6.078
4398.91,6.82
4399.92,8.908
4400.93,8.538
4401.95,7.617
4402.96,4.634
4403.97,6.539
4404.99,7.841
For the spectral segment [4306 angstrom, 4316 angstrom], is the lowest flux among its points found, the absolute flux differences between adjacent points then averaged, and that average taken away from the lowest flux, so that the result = 3.9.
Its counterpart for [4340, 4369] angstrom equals 5.9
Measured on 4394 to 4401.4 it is 4.8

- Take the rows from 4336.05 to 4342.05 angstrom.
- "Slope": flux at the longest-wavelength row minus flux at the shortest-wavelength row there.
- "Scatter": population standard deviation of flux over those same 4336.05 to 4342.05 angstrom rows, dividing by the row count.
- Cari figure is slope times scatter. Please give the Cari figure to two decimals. -0.10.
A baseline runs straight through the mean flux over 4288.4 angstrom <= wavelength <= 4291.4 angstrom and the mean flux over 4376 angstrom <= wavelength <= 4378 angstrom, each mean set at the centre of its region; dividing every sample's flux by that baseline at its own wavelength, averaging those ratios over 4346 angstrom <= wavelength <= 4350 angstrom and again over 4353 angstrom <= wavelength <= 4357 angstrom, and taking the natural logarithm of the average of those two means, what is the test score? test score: 0.07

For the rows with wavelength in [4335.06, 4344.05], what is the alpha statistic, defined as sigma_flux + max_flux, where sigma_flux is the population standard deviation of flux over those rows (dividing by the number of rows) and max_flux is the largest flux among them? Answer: 9.1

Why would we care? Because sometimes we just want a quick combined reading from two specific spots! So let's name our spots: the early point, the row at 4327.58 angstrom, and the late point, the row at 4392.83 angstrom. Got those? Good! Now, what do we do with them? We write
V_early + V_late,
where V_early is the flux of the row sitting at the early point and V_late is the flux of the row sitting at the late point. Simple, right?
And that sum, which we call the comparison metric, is 13.4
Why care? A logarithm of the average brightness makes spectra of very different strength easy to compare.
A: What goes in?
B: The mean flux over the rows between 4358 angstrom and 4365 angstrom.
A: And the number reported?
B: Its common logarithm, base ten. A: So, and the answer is 0.89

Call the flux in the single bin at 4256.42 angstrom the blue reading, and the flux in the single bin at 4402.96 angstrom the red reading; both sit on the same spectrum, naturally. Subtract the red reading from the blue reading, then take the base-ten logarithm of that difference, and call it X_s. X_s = 0.40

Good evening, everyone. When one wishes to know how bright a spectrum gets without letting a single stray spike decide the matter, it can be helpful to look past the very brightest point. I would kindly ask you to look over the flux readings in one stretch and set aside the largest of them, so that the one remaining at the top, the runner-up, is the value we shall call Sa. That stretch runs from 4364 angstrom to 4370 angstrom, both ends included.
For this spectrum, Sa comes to 7.906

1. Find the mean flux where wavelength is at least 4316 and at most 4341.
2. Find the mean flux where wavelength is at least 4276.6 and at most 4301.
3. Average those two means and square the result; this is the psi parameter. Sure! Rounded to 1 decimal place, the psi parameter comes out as 42.2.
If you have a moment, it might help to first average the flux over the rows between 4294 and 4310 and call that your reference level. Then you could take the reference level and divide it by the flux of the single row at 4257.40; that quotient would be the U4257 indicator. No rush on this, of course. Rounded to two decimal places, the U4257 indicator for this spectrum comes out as 1.04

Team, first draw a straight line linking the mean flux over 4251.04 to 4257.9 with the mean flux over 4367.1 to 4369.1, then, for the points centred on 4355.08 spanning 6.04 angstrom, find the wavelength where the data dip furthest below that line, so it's 4353.56 angstrom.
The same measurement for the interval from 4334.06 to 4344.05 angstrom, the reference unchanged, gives 4339.55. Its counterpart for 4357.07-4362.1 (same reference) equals 4360.58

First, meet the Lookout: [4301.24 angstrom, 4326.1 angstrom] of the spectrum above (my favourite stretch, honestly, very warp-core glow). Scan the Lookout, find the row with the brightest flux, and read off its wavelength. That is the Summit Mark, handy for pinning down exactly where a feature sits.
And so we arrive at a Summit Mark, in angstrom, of 4316.63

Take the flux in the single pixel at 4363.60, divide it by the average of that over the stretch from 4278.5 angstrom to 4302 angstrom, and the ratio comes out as 1.5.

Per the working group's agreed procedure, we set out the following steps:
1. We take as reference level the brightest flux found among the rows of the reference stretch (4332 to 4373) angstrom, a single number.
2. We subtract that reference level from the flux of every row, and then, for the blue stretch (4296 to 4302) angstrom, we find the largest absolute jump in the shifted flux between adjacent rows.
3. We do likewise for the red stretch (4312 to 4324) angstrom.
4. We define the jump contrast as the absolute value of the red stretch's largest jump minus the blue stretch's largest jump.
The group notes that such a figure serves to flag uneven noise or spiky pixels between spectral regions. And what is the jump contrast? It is 0.93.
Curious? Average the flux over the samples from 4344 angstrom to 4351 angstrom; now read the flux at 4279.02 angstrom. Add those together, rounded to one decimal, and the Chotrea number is 12.9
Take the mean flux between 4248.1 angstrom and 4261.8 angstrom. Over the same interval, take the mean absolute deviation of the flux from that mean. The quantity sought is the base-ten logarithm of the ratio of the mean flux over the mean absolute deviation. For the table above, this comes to 1.00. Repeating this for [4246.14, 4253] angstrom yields 0.95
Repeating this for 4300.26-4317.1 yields 0.76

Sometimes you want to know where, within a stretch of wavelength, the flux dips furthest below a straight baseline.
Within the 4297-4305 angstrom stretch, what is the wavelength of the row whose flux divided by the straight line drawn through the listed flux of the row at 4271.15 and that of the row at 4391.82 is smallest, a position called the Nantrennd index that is 4304.72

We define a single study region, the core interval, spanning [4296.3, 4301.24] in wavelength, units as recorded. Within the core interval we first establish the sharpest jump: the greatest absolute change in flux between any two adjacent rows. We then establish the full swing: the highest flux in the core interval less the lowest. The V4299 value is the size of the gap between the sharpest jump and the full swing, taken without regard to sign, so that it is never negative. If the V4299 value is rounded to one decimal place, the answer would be 0.4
